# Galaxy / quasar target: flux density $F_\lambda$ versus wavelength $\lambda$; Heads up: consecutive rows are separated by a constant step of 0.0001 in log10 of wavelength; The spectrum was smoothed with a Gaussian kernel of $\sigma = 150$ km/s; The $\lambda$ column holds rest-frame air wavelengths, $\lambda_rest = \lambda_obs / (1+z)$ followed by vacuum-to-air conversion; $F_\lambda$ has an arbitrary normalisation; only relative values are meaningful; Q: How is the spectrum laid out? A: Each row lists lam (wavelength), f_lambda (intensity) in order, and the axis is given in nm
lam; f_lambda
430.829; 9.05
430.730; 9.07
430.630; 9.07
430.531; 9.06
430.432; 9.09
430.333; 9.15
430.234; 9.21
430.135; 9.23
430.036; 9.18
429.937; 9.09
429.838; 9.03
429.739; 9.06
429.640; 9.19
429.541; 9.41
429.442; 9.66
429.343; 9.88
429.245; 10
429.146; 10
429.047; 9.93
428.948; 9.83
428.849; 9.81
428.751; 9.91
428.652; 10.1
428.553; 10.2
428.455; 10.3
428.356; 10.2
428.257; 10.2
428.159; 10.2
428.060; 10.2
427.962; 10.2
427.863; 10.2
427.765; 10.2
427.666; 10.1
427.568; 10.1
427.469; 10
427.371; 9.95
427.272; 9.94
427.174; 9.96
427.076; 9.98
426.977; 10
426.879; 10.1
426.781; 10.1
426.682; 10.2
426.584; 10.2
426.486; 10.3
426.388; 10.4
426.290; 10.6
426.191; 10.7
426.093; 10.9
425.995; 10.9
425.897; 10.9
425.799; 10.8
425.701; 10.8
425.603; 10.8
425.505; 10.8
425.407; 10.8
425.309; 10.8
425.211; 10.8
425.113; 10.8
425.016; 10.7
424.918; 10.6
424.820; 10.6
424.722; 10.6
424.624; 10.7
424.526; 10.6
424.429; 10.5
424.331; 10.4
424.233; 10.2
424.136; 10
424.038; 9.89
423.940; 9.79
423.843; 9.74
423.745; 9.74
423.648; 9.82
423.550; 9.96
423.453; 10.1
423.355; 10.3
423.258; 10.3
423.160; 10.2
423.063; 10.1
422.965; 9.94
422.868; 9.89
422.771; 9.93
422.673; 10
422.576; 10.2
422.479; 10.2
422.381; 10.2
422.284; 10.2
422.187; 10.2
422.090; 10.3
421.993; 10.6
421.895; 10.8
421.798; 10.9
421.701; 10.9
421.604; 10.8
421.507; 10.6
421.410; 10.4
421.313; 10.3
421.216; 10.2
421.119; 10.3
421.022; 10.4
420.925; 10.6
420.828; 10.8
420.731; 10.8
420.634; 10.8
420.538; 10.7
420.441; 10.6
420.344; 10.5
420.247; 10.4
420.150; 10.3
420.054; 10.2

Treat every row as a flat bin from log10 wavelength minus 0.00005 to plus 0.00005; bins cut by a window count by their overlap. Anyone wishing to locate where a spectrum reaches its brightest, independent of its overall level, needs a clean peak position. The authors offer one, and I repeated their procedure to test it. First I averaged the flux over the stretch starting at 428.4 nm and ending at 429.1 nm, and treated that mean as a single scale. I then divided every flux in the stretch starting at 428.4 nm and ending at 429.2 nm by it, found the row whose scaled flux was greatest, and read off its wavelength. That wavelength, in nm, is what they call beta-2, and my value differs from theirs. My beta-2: 428.455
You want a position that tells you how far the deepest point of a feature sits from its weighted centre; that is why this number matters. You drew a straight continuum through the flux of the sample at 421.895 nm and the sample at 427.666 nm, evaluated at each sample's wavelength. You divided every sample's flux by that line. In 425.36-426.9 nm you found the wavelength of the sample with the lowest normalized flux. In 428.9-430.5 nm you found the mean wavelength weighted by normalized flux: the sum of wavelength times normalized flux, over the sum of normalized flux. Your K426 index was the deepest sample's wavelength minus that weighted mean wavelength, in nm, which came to -2.90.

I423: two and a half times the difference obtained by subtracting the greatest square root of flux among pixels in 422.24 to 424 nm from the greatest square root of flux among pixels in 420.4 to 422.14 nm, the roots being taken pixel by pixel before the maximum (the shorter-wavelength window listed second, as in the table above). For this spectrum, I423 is 0.23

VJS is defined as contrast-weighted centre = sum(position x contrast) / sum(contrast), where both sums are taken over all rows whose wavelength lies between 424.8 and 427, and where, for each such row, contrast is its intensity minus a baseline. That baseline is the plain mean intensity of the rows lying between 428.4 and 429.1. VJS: 425.66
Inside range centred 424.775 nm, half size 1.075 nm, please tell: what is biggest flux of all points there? 10.8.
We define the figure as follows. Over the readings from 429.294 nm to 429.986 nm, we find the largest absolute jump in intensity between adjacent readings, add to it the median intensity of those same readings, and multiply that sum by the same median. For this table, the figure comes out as 87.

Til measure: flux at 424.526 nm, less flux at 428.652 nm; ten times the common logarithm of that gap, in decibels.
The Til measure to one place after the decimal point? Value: -3.0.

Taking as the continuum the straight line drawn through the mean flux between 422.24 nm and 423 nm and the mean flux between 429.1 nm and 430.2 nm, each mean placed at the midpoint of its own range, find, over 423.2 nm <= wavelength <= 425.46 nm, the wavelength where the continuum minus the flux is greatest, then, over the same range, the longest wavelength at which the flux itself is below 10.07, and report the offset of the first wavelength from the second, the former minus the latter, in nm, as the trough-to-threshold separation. -0.39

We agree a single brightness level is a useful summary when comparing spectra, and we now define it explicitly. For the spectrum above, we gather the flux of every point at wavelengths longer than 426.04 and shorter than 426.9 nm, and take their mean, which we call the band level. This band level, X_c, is 10.4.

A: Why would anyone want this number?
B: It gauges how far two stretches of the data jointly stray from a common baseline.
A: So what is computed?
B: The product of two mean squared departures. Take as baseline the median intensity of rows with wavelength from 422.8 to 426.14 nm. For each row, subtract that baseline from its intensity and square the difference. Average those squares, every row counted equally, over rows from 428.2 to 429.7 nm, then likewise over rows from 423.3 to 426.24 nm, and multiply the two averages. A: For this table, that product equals 0.08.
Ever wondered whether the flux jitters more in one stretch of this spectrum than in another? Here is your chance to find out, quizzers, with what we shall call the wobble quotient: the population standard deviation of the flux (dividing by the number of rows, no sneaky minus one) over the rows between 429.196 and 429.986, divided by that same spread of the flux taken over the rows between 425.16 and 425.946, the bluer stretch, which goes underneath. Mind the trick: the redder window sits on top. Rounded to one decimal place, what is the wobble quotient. 10.9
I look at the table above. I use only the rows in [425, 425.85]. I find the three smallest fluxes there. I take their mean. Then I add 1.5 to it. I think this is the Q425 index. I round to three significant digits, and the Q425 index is 12.3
